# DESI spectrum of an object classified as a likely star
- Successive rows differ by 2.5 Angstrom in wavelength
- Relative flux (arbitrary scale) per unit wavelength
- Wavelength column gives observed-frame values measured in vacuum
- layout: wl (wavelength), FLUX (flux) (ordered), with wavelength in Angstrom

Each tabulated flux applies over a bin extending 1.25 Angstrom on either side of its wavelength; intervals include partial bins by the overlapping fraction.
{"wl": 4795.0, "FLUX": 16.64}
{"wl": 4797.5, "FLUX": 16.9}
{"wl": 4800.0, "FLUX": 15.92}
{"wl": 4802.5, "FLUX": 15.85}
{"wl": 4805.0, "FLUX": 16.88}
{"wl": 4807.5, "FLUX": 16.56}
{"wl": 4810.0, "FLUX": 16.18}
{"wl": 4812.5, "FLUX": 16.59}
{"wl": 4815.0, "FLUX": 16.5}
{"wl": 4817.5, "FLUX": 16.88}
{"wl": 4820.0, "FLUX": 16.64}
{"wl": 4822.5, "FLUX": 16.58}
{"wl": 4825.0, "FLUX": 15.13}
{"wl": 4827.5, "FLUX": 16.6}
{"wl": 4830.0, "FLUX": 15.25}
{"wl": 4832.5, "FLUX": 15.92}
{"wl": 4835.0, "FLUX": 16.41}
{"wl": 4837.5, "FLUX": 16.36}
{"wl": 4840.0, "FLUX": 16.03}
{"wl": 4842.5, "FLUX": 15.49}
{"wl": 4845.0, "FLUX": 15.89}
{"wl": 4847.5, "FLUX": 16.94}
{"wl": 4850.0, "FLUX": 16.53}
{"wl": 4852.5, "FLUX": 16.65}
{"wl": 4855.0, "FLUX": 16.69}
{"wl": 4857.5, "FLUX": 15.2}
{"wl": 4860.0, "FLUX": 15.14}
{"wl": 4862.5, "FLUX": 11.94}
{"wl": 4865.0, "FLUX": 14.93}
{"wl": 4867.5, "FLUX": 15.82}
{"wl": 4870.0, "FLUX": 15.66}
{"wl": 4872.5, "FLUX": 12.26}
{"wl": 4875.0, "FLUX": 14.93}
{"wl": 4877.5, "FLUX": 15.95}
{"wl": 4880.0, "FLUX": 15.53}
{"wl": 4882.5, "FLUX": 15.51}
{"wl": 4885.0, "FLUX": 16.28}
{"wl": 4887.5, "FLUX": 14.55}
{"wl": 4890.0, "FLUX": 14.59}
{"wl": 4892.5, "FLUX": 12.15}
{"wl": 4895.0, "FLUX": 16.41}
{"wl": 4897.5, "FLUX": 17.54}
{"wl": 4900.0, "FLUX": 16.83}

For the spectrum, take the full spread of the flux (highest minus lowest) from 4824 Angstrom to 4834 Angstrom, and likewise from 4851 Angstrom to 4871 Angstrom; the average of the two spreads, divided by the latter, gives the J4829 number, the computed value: 0.65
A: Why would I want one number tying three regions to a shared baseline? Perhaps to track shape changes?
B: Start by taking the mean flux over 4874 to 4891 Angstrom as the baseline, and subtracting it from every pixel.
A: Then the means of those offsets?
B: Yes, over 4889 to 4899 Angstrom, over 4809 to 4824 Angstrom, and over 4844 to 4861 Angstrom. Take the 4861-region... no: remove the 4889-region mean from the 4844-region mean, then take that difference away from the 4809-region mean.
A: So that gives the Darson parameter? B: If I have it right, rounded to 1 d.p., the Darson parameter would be 0.3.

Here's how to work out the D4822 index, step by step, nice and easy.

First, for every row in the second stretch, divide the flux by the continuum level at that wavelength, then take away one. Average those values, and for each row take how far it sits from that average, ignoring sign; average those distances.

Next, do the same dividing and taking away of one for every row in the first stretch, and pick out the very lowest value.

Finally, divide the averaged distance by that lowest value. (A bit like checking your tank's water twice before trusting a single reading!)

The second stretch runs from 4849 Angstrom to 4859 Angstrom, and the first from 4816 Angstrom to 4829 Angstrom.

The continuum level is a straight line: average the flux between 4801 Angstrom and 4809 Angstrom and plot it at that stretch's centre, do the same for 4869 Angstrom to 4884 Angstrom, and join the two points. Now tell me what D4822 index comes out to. -0.6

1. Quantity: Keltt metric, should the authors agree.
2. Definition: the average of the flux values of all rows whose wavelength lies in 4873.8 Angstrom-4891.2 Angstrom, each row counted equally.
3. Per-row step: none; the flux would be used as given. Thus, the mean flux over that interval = 15.3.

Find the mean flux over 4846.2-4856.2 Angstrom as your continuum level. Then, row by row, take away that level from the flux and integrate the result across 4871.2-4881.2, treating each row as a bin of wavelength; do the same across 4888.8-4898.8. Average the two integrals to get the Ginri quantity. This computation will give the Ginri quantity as -18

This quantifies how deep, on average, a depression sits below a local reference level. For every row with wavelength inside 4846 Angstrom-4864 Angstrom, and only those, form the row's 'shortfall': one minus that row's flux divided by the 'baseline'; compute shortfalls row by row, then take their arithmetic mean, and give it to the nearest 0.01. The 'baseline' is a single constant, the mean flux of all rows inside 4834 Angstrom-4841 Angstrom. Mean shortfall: 0.04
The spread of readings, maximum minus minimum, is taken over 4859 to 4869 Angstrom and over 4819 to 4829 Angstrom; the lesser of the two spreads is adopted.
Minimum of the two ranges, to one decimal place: 1.5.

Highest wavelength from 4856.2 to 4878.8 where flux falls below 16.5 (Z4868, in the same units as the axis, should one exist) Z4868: 4877.5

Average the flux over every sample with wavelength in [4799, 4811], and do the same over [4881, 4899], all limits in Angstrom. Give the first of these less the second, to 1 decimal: 1.0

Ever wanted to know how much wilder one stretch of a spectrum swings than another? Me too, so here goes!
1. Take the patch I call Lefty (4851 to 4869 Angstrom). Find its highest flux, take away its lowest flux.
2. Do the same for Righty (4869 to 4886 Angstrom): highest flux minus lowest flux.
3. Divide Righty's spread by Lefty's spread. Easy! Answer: 1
